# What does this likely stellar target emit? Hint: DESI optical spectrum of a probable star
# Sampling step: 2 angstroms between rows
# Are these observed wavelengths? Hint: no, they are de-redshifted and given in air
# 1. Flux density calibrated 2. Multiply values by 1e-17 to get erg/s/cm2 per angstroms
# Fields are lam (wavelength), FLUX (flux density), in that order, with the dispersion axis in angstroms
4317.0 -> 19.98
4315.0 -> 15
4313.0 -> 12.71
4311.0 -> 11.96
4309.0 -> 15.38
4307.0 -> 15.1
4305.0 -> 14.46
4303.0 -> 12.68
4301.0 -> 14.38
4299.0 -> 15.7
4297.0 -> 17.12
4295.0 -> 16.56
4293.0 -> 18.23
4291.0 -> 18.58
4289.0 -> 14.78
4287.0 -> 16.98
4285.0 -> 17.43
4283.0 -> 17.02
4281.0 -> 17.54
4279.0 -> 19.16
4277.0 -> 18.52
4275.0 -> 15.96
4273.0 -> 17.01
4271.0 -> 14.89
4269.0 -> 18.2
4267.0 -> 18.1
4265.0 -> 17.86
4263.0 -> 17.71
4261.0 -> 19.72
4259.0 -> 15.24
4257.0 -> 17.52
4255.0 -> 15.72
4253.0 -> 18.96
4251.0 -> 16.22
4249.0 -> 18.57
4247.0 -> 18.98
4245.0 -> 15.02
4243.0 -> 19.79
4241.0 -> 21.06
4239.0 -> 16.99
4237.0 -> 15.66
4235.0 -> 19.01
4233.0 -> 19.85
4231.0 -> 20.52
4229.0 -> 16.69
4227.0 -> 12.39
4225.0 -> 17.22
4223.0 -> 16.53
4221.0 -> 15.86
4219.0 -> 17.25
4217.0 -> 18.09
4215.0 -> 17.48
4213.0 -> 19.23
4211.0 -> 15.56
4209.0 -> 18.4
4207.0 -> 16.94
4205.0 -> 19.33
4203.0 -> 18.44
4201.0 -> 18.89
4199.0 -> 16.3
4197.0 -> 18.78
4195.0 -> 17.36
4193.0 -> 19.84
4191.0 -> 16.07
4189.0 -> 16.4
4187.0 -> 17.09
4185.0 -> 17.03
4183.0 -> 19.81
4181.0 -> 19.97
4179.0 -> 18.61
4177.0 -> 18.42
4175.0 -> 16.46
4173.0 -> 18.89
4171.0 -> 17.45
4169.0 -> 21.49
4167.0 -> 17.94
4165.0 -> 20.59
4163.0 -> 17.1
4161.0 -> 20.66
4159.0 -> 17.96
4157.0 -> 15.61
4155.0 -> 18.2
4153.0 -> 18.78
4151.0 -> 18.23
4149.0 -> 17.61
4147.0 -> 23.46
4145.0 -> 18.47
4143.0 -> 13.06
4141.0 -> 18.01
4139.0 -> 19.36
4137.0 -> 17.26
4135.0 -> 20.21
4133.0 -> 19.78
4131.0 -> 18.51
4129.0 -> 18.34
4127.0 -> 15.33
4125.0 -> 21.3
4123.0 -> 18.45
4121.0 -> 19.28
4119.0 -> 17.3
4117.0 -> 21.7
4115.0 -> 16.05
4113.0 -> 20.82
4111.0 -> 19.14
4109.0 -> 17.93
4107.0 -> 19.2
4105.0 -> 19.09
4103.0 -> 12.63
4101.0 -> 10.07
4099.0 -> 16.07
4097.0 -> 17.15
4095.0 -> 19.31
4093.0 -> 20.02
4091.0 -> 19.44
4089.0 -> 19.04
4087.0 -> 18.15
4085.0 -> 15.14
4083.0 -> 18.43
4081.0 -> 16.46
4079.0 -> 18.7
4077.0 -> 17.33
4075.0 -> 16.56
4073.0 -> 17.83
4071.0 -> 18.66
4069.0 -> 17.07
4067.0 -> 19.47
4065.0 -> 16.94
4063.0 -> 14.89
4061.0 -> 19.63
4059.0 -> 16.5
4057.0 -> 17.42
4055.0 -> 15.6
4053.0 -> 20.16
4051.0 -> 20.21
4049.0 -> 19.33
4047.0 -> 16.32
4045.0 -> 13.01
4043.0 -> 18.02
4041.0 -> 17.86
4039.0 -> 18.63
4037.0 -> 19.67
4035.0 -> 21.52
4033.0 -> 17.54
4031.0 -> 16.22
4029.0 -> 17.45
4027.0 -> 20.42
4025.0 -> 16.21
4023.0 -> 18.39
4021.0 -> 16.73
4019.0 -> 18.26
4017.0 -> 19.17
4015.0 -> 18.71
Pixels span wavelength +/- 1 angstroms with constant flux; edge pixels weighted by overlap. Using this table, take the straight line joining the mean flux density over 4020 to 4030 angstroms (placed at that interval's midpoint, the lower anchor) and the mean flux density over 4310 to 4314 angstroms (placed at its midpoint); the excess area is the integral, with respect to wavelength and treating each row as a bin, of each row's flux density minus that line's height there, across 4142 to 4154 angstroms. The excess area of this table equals 33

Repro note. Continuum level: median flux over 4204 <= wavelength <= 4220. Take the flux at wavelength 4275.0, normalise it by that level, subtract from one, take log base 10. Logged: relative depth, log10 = -0.99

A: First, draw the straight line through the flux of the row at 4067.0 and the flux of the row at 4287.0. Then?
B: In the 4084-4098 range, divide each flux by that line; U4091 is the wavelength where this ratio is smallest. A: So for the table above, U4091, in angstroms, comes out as 4085.0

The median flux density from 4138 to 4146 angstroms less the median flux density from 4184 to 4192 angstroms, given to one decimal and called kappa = 1.5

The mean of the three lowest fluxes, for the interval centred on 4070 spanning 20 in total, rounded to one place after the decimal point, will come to 16.1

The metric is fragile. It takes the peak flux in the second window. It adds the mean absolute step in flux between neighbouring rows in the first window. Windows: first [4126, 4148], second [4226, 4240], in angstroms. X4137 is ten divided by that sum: 0.431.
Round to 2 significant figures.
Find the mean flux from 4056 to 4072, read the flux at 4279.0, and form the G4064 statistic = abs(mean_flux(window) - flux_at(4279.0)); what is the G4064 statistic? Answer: 1.6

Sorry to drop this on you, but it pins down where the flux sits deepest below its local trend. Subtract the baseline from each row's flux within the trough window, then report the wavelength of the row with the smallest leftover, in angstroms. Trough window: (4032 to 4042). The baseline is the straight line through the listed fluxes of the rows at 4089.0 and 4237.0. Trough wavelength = 4033.0 angstroms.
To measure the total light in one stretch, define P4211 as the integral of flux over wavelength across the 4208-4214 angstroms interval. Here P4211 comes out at 106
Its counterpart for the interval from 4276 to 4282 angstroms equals 110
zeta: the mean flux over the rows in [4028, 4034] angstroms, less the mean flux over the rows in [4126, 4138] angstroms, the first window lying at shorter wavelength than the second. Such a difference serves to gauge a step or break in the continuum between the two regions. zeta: -1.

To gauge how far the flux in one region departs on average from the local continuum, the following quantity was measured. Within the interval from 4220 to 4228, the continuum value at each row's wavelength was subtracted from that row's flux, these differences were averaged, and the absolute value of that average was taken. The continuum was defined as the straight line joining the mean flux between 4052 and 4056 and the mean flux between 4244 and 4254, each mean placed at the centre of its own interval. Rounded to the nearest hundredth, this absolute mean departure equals 2.09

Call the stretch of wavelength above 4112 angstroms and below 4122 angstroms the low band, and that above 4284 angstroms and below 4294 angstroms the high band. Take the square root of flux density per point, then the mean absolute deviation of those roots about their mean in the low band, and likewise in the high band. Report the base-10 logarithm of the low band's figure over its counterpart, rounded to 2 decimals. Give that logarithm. 0.23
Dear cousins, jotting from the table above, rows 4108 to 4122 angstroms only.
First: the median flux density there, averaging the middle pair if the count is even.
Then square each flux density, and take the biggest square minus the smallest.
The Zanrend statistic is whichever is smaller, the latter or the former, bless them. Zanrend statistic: 19.14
